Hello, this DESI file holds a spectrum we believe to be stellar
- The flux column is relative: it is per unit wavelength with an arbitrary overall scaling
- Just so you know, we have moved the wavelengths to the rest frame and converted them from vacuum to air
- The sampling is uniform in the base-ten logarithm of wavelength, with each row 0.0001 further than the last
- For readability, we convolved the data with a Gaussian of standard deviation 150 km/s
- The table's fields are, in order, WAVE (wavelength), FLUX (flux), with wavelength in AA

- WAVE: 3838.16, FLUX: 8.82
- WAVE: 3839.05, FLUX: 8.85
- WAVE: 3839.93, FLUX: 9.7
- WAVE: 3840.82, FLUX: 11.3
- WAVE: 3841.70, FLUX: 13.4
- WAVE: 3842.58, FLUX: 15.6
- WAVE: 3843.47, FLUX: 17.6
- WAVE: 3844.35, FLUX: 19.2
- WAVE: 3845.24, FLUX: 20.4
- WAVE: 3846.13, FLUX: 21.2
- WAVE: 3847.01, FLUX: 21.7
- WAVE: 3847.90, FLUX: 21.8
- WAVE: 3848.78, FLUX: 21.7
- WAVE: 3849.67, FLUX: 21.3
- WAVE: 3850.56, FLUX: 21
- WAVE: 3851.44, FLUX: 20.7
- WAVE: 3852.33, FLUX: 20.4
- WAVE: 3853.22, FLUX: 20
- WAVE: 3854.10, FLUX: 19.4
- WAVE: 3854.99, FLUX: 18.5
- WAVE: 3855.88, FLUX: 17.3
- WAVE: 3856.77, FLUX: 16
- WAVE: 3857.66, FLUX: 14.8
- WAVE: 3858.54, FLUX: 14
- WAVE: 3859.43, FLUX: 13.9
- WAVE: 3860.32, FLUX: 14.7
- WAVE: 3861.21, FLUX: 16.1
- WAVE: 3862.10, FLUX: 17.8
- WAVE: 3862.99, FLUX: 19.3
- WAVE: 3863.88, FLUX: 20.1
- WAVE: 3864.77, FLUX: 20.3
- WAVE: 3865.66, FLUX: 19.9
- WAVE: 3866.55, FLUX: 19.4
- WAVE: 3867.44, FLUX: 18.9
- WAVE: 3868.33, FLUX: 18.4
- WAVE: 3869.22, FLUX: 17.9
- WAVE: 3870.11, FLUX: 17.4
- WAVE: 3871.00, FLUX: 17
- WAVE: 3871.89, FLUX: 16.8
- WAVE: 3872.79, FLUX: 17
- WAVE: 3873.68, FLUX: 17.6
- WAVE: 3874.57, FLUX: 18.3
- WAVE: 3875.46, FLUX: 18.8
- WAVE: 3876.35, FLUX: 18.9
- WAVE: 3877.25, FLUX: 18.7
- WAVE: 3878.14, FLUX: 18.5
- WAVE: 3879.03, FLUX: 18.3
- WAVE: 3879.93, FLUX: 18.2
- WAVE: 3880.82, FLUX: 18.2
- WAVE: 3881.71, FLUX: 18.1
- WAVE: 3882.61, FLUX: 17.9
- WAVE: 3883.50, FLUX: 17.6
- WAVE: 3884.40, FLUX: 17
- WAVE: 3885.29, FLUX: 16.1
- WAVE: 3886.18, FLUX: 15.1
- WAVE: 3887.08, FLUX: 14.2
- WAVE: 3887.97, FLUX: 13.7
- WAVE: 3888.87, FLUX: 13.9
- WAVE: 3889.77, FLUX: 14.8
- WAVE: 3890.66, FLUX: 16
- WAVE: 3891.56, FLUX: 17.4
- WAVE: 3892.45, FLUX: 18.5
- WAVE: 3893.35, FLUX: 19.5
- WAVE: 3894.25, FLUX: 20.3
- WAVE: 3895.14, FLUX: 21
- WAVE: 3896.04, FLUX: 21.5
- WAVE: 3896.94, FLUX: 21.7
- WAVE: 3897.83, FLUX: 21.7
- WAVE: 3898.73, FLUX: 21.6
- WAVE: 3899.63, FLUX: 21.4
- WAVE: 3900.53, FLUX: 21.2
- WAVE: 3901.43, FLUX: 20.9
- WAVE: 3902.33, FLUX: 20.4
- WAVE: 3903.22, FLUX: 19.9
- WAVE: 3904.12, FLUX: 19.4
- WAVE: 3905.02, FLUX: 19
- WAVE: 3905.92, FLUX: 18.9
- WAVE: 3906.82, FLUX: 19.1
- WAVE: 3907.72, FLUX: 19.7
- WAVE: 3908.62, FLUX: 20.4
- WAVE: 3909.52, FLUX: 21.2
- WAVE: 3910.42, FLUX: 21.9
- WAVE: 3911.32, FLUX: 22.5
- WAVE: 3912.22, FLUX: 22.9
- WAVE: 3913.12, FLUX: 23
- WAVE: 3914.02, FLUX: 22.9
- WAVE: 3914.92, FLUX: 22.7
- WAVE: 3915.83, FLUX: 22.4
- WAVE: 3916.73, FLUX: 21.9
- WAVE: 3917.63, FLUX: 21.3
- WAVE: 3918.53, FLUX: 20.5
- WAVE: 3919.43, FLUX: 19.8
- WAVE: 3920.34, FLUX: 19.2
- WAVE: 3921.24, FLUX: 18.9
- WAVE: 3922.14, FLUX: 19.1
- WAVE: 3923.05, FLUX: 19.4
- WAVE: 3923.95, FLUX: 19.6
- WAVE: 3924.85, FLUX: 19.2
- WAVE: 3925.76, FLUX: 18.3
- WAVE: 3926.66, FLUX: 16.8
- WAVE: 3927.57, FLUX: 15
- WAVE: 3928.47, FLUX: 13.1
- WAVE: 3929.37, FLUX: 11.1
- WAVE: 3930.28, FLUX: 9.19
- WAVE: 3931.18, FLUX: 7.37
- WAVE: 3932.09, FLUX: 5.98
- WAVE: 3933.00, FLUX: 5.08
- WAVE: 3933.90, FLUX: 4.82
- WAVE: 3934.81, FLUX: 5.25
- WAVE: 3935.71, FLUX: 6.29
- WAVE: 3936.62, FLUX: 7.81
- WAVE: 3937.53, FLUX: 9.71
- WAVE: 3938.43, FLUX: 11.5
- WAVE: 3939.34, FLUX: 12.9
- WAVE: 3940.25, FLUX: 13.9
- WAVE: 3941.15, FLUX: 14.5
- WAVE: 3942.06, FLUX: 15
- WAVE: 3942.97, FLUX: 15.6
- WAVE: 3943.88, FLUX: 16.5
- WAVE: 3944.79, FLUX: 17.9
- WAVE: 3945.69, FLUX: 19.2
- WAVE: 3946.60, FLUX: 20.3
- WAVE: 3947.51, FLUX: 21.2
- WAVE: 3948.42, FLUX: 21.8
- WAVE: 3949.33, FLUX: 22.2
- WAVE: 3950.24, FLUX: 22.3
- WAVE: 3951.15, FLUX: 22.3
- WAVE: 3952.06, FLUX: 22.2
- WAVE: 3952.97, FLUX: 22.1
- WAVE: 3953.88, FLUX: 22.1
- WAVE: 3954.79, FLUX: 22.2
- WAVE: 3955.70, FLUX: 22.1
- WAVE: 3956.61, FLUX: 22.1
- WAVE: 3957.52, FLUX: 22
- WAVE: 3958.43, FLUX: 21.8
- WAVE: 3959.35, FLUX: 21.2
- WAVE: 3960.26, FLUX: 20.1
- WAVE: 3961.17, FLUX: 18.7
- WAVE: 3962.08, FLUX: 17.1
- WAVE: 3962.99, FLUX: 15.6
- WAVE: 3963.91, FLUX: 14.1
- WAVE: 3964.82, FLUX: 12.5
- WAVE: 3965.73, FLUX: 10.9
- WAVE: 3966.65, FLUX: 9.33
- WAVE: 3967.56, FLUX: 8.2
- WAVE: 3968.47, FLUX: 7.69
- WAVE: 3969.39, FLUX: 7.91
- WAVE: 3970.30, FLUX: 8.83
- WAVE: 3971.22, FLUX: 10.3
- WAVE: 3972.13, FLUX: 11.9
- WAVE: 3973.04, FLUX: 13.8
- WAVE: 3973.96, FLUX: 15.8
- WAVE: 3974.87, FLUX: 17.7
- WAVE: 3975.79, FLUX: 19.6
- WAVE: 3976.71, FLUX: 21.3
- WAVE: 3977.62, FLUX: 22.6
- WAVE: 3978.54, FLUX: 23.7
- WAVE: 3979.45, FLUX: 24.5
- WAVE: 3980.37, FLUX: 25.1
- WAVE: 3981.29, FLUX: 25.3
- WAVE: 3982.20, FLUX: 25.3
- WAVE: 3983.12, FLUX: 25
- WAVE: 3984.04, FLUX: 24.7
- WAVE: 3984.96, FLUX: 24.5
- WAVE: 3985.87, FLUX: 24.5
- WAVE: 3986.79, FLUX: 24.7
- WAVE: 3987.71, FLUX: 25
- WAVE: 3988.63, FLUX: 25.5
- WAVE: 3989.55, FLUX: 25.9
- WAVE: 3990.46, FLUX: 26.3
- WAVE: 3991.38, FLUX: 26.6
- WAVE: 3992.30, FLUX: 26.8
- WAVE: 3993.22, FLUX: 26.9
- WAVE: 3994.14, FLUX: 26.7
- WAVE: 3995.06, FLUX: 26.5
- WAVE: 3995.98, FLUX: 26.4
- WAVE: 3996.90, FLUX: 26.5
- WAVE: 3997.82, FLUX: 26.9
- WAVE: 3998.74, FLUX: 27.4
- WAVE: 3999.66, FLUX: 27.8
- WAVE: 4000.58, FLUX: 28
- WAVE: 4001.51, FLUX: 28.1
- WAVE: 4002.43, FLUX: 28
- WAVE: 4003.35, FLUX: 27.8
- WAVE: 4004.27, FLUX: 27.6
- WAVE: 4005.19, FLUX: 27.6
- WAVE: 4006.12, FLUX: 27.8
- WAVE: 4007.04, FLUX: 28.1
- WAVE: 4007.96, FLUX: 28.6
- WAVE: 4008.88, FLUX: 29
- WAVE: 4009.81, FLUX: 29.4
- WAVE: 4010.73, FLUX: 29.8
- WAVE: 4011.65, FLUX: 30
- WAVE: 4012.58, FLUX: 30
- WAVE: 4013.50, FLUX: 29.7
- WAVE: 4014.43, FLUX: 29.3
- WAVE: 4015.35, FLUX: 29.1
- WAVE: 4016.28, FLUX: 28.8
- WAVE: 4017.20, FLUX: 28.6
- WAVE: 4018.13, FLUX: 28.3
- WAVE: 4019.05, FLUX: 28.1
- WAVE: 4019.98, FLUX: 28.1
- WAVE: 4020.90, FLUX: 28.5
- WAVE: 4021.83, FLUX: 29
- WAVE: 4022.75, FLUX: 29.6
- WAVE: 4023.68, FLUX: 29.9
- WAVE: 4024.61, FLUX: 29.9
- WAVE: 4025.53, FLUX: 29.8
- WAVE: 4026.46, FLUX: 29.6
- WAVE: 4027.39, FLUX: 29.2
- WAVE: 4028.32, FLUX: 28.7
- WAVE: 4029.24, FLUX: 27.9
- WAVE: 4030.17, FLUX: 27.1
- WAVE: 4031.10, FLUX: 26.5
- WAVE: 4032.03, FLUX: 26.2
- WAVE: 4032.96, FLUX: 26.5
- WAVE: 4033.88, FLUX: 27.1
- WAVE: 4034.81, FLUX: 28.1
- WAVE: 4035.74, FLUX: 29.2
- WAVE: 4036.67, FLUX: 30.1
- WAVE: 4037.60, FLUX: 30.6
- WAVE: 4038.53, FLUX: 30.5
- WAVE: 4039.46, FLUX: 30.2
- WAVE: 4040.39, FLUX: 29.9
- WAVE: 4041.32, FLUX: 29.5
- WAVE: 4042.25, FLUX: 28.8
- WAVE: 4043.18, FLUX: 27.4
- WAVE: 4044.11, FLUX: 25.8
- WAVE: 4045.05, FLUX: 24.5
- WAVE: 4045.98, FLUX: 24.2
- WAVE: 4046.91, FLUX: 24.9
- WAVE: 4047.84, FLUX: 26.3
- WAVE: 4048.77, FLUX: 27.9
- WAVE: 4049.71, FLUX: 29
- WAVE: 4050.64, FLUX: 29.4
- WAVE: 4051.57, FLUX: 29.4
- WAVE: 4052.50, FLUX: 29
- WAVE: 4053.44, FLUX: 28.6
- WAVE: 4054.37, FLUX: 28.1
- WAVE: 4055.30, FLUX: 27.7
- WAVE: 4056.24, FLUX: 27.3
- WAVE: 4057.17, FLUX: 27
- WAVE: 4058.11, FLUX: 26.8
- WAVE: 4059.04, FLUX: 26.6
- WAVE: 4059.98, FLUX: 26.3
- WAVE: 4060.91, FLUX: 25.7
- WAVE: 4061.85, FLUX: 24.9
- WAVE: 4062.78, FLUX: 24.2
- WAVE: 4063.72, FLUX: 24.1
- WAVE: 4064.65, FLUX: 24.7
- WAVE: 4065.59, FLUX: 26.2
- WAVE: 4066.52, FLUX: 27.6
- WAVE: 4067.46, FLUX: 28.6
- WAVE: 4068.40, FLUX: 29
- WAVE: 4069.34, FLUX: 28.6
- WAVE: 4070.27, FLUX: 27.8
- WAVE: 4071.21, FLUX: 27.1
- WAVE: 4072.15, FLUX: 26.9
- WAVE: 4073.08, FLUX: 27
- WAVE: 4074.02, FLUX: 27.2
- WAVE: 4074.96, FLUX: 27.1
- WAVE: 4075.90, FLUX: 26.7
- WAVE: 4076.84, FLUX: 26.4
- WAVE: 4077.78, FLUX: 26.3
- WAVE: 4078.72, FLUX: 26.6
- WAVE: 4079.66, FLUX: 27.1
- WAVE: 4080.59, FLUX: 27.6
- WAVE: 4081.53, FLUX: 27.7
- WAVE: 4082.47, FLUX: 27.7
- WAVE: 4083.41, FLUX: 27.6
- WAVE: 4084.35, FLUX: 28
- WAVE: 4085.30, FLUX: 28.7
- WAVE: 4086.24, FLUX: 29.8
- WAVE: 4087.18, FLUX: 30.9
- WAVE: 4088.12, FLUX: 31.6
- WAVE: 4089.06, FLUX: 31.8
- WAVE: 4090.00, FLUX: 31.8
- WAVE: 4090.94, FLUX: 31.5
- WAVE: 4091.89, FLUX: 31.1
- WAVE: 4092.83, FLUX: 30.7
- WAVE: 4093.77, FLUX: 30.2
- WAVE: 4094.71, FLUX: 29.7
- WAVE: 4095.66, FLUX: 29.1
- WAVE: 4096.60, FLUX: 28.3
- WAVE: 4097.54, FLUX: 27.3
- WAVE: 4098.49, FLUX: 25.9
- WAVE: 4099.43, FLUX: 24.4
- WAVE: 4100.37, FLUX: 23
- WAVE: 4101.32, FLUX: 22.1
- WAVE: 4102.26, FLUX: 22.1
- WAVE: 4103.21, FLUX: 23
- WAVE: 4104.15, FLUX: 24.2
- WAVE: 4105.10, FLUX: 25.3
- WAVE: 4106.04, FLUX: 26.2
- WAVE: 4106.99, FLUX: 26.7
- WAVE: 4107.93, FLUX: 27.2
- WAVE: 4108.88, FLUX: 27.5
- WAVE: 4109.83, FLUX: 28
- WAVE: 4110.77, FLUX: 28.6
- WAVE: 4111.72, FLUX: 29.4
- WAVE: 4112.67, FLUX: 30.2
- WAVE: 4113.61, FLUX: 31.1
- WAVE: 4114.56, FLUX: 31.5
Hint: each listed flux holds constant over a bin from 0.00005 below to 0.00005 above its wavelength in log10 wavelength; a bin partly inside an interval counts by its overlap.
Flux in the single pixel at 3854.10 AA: 19.4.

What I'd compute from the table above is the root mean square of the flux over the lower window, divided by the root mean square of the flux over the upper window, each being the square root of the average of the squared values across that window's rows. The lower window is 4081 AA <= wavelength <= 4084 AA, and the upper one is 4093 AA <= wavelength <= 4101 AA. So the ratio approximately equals 1.01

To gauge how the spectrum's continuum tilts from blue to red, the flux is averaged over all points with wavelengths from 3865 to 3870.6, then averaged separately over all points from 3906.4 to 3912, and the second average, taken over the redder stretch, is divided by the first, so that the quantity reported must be 1.12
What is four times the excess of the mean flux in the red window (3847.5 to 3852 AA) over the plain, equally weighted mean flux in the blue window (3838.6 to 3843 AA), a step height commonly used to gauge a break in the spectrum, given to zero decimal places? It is 38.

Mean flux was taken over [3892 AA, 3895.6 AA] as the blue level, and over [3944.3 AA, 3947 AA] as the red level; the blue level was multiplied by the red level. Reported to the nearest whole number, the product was 379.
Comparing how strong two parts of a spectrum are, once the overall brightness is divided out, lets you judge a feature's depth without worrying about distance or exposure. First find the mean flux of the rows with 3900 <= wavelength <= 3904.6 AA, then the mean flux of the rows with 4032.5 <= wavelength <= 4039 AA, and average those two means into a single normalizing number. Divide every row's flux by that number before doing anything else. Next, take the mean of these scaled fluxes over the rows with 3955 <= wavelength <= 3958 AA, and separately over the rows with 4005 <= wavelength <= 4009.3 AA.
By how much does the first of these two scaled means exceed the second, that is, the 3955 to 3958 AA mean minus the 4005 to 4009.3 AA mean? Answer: -0.25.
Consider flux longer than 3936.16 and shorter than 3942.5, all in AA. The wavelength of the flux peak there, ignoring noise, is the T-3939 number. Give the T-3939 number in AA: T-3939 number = 3942.06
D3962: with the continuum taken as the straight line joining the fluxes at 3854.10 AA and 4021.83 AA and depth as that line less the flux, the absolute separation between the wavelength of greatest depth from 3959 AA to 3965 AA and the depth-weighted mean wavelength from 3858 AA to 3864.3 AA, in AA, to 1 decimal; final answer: 104.8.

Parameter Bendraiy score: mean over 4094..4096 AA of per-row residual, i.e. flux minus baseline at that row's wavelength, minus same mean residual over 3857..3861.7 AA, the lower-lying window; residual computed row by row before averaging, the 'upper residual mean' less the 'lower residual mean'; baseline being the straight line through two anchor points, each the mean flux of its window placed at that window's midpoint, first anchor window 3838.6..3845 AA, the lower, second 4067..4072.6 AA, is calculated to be 0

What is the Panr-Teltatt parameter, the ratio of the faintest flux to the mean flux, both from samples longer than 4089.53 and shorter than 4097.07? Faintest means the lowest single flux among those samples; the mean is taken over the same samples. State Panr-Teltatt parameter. 0.934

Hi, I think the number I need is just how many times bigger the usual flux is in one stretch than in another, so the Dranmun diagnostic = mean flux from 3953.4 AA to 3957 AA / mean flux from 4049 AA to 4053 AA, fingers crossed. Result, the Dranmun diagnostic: 0.76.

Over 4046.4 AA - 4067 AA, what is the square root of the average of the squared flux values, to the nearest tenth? 26.9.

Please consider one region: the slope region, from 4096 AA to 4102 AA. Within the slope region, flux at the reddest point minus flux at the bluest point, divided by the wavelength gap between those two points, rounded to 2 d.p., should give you -1.31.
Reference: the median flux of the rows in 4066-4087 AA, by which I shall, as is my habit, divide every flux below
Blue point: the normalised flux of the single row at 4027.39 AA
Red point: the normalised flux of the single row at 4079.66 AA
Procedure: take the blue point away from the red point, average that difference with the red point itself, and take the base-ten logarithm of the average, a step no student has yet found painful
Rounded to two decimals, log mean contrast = -0.34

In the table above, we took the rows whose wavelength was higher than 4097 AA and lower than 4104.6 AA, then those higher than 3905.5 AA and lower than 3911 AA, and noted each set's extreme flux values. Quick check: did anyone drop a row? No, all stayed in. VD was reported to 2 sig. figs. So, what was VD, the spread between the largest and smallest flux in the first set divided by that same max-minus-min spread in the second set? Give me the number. 1.7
